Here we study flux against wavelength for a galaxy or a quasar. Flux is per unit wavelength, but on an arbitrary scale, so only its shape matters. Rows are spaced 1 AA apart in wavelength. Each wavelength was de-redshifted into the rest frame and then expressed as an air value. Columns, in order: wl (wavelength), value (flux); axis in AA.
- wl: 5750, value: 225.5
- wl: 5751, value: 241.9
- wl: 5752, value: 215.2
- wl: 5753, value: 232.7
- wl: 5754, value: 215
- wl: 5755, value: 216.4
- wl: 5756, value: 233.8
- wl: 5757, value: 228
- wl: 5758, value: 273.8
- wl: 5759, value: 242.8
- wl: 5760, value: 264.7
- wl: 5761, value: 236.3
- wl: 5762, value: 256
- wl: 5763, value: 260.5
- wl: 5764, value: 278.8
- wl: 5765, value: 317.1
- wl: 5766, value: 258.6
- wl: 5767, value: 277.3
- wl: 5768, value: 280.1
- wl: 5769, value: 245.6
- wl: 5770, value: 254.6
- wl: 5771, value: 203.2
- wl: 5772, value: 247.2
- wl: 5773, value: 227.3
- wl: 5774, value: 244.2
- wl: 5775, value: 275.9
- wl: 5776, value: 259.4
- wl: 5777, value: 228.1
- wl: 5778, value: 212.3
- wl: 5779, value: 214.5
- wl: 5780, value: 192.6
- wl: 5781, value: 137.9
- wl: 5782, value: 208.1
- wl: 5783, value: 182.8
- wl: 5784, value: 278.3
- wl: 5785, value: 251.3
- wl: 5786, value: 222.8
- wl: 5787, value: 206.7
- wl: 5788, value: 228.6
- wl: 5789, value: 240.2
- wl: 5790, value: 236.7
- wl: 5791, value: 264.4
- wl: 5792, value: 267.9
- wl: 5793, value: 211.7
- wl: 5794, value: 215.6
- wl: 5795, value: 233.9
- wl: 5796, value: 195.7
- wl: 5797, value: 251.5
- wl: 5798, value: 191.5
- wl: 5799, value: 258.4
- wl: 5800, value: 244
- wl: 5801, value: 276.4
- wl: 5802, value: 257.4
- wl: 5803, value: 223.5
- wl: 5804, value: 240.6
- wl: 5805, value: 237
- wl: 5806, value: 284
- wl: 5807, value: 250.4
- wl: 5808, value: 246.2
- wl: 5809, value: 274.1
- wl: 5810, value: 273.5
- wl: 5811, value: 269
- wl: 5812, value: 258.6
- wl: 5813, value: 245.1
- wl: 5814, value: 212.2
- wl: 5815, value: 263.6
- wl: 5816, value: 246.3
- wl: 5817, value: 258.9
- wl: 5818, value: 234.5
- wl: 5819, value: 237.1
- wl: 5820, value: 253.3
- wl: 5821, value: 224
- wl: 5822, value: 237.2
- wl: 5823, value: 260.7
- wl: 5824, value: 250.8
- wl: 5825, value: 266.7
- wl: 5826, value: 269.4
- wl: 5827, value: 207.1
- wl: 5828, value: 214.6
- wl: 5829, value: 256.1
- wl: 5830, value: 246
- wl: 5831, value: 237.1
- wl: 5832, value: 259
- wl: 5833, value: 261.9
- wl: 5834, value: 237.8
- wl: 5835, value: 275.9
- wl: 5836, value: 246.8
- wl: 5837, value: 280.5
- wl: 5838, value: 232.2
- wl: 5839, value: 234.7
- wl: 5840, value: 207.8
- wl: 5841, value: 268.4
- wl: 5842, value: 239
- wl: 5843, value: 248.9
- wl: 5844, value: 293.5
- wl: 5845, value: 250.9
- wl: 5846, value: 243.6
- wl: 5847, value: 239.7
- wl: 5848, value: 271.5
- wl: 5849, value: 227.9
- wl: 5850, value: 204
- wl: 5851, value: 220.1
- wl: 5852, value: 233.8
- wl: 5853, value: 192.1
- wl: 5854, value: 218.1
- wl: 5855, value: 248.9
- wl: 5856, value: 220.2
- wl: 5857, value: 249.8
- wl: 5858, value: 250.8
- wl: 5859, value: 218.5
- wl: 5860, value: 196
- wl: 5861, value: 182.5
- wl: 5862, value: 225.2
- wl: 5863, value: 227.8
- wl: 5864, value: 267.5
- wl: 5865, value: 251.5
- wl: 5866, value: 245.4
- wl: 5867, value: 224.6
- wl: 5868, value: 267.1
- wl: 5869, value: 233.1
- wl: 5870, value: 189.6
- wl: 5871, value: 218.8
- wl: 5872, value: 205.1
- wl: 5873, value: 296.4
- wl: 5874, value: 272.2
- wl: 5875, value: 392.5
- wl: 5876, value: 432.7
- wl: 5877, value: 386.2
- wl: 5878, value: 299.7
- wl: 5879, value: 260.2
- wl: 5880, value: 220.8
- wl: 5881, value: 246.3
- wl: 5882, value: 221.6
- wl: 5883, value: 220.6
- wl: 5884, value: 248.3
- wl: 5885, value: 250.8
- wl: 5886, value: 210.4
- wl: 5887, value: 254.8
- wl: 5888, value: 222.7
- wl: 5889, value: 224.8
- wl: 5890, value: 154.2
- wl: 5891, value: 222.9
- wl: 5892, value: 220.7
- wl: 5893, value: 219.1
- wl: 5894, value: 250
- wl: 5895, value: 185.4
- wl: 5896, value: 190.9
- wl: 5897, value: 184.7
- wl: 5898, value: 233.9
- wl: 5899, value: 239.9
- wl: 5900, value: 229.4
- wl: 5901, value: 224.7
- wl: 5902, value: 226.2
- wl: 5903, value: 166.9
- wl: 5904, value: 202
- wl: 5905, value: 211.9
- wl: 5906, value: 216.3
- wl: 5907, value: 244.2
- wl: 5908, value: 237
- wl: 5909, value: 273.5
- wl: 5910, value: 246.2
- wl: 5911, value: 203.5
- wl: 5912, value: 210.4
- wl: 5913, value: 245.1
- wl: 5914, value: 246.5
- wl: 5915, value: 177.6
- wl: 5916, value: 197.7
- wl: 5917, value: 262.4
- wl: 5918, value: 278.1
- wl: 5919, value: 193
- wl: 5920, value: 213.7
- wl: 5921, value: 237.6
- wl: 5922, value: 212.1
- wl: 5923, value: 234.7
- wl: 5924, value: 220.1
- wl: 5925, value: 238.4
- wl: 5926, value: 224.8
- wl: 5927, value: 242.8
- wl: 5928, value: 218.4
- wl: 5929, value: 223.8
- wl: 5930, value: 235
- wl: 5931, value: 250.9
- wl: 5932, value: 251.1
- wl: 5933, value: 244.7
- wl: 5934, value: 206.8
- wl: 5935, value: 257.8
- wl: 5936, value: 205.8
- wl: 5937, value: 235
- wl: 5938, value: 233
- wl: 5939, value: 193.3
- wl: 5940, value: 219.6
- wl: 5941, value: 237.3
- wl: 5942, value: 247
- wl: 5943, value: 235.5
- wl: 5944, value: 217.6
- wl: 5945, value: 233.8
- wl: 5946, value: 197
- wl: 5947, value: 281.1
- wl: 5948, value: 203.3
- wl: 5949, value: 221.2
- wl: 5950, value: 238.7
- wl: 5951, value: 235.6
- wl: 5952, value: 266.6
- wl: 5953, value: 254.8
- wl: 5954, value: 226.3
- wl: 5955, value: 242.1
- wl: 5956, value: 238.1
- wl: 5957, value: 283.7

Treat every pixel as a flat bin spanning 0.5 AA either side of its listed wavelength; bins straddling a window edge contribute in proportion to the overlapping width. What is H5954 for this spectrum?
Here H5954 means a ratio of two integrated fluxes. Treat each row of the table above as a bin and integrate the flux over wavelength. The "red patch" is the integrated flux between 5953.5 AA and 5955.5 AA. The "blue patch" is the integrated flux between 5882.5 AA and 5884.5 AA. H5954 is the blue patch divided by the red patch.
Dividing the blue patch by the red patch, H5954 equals 1.00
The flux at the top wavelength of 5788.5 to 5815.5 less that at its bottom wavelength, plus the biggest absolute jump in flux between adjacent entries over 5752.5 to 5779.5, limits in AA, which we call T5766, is 82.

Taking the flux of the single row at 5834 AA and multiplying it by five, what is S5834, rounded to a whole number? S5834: 1189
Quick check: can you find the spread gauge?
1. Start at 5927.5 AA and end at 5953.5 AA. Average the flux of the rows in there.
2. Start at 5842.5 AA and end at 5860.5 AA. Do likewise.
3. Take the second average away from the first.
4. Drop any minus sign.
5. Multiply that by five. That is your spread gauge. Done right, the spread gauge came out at 12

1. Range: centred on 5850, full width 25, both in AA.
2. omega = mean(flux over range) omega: 233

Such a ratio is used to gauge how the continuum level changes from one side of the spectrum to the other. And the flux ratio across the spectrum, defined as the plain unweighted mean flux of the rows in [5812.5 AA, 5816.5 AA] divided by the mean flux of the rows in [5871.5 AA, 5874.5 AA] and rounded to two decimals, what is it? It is 0.94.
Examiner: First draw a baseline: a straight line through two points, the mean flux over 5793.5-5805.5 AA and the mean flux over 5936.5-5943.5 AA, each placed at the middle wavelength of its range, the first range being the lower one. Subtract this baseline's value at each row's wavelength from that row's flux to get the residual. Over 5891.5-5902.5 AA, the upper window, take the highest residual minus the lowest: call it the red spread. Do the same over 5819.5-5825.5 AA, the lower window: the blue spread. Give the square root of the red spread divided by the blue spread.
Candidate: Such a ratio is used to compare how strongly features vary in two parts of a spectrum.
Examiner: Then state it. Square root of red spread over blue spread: 1.2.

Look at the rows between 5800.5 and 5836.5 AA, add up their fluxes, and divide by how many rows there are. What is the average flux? 250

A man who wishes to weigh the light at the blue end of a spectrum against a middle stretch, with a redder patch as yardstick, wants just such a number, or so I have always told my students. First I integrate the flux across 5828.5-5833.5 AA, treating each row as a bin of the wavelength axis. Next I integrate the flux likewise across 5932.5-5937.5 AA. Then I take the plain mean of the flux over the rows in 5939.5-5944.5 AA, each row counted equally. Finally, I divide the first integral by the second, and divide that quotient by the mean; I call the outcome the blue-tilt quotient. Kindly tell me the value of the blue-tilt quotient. 0.0047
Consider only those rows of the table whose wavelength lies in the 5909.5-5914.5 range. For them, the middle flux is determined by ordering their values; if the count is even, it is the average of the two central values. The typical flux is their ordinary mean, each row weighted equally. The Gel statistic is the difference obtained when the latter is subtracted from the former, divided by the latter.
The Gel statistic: 0.064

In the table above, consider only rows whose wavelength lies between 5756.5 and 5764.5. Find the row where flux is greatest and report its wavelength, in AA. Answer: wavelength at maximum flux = 5764 AA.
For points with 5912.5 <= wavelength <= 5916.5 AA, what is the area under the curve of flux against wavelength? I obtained 867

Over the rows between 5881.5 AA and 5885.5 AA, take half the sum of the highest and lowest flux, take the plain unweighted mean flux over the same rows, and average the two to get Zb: 236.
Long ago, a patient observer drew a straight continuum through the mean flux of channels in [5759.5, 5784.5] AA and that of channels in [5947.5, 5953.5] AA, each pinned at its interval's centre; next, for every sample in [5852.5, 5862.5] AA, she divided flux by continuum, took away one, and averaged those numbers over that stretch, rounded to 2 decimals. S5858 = -0.08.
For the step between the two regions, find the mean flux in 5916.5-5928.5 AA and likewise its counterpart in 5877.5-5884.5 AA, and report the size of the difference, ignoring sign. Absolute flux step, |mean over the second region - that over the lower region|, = 14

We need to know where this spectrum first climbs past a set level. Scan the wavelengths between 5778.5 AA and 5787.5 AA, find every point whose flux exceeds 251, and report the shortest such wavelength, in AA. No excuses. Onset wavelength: 5784 AA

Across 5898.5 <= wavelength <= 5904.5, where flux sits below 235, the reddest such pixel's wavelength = 5904 AA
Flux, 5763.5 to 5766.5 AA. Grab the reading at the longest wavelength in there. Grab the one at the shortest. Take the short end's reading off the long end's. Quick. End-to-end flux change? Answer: -20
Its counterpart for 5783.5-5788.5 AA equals -50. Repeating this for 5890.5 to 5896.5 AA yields -32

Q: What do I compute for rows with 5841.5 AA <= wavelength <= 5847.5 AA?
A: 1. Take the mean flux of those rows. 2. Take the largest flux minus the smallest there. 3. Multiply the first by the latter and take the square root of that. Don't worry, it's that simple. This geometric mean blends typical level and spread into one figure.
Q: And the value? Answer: 117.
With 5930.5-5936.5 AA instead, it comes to 111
